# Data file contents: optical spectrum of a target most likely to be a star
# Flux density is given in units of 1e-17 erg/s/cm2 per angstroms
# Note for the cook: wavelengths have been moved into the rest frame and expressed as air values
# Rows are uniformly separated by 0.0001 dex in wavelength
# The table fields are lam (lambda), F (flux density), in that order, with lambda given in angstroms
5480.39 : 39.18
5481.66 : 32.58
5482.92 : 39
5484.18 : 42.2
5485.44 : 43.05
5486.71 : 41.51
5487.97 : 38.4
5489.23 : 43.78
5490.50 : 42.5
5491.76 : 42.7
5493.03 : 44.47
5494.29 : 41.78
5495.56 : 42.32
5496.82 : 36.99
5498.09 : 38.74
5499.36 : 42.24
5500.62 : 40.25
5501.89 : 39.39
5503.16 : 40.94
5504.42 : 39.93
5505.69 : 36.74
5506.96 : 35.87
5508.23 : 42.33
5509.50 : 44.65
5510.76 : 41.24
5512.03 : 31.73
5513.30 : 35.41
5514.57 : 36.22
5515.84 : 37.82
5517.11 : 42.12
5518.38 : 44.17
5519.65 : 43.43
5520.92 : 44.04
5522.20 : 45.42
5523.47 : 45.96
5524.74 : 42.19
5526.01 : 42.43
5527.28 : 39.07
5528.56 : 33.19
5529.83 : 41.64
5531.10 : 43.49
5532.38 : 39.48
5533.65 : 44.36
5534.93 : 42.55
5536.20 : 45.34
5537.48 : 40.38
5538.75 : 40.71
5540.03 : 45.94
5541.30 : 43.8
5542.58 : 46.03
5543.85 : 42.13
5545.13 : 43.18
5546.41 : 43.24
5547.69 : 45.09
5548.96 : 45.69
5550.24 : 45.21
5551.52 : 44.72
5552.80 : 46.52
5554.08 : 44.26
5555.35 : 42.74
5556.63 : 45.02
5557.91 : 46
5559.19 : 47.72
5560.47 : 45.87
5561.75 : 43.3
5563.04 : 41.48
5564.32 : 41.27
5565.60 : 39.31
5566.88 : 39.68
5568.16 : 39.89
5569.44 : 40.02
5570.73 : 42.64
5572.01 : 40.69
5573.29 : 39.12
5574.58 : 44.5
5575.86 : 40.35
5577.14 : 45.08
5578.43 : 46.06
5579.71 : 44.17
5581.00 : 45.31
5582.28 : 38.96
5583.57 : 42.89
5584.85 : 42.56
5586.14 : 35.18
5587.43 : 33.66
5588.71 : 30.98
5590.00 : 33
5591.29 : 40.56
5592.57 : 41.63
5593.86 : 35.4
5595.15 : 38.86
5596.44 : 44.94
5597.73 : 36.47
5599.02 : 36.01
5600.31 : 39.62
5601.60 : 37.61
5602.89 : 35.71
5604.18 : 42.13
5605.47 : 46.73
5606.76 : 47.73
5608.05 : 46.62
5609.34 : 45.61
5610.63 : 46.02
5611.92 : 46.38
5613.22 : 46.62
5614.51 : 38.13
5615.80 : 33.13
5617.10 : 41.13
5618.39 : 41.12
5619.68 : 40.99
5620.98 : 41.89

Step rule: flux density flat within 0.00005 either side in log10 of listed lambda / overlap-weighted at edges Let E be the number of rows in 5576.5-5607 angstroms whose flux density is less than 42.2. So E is 15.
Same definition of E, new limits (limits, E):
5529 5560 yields 5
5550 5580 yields 9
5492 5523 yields 15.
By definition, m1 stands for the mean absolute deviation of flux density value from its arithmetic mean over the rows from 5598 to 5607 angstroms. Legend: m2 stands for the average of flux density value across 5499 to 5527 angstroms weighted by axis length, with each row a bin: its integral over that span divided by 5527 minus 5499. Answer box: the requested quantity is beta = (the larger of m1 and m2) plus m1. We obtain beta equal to 44.7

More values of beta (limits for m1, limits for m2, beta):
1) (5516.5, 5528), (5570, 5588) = 43.1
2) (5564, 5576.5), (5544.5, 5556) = 45.8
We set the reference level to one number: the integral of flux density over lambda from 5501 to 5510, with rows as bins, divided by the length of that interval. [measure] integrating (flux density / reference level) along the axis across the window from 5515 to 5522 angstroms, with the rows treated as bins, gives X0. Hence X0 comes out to 7.4 angstroms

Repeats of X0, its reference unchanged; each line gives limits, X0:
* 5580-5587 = 7.2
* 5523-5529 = 6.1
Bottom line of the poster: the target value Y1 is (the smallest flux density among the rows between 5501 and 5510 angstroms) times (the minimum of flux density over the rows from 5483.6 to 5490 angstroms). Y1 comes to 1377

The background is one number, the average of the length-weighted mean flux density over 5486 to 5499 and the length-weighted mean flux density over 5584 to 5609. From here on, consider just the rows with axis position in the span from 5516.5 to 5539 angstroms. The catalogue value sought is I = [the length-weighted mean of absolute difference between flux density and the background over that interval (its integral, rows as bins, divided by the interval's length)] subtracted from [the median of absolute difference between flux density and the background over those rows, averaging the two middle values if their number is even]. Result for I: -0.3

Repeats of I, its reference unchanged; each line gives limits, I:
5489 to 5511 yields -0.2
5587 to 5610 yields 0.2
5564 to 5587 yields -0.6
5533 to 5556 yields 0.3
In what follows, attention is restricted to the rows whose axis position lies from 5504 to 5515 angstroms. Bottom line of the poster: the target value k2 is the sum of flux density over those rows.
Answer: 344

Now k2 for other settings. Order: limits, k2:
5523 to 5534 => 372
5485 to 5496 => 381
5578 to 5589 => 360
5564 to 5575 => 367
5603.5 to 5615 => 406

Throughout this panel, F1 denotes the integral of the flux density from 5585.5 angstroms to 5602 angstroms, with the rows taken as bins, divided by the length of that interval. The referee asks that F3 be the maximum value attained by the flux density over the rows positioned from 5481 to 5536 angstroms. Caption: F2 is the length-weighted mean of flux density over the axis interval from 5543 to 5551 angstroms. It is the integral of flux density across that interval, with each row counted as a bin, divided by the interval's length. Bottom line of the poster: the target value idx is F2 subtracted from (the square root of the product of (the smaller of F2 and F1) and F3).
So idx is -2.8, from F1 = 37.2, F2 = 44.2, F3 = 45.96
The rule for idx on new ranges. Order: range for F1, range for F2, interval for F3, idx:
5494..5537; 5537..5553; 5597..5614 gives 0.0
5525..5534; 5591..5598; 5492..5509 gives 2.3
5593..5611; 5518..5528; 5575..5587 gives 0.4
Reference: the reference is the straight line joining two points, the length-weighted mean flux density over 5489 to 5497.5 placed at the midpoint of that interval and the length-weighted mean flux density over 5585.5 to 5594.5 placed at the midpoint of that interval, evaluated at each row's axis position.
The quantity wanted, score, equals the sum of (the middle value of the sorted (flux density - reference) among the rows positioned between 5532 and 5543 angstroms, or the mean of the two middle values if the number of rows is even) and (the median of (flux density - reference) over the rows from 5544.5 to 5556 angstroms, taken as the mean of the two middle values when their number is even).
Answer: 11.4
